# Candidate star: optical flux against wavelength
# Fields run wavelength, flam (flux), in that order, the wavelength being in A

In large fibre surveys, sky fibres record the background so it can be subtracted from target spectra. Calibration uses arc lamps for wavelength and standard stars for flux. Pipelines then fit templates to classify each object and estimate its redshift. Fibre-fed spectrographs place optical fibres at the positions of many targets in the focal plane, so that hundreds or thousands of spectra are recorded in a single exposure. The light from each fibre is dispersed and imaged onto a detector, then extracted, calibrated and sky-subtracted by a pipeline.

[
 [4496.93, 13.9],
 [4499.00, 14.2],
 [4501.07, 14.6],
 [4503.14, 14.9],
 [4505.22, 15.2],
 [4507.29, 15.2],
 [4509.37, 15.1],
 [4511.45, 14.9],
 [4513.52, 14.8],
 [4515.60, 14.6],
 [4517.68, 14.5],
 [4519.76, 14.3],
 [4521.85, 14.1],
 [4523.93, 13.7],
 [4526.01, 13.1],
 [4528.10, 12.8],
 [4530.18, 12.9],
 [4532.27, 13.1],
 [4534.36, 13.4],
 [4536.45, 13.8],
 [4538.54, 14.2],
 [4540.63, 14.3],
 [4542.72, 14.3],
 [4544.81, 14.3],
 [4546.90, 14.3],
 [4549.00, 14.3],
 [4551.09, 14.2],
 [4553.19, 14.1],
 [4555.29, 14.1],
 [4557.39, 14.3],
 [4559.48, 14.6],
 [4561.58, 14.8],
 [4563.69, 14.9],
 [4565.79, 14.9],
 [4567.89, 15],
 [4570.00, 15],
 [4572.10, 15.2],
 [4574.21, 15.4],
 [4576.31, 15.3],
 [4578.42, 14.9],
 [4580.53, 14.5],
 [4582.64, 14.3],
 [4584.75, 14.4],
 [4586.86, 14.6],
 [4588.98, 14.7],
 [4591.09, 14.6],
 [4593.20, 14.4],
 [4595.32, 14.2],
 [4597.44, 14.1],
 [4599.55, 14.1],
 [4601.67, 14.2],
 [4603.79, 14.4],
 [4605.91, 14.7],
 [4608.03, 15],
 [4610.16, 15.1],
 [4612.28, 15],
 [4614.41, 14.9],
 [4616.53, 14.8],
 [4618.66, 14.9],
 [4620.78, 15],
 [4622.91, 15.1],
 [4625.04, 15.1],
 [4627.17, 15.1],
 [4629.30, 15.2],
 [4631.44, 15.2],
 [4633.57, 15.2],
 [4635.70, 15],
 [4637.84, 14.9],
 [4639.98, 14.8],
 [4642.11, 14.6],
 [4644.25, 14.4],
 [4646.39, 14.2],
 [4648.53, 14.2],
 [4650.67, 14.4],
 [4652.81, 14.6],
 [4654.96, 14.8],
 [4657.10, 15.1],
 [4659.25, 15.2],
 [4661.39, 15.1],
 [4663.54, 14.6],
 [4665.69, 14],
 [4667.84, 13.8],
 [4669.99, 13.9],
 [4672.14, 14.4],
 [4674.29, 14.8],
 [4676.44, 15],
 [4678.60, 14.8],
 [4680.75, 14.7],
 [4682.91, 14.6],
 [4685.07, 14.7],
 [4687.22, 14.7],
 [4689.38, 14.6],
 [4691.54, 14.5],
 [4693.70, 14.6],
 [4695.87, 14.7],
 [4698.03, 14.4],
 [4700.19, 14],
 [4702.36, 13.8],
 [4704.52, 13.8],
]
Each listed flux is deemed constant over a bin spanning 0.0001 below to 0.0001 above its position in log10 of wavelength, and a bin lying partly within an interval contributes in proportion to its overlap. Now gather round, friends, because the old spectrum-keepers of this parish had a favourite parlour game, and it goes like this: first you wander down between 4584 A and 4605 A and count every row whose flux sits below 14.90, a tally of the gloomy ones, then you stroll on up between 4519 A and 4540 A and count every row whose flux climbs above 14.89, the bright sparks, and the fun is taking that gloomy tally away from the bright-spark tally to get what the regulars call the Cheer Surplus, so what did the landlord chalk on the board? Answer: -10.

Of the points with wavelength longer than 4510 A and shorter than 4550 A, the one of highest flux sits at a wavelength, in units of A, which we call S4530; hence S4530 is 4511.45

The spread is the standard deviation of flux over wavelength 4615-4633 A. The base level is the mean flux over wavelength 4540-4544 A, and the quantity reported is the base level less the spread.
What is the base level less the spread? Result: 14.2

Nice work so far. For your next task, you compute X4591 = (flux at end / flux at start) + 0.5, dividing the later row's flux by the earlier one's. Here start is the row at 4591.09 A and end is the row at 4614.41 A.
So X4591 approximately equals 1.52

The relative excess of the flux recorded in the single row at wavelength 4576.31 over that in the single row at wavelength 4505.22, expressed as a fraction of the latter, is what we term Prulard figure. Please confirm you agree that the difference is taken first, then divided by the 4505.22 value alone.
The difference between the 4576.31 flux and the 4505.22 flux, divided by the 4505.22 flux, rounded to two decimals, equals 0.01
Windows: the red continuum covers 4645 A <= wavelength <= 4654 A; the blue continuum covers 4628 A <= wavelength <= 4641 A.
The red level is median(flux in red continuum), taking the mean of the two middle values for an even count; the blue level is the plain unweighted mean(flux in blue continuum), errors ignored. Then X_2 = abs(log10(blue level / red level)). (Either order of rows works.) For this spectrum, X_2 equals 0.022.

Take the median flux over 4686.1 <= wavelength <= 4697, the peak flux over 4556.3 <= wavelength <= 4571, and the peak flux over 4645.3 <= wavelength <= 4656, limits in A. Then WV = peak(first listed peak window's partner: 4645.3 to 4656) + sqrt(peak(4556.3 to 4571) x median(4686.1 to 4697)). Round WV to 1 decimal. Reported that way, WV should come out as 29.6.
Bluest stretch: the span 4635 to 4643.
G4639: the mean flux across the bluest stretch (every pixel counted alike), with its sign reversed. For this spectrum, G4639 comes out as -14.8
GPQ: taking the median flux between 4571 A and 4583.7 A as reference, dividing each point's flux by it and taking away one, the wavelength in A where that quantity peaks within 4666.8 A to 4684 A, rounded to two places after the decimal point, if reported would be 4676.44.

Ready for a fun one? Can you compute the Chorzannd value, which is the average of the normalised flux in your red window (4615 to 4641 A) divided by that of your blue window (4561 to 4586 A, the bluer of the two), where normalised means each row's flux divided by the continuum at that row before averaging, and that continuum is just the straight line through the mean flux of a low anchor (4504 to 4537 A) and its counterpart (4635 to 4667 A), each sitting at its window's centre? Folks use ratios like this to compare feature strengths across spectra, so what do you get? 0.99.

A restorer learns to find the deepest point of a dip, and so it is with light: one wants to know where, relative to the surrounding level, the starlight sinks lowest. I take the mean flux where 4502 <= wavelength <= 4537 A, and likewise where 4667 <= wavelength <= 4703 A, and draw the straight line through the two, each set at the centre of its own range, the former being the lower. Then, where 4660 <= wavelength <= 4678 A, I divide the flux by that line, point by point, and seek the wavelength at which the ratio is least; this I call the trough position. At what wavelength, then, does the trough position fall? 4667.84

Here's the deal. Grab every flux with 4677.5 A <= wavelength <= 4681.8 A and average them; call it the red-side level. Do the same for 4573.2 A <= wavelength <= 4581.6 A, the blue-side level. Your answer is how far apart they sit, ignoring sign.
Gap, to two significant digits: 0.28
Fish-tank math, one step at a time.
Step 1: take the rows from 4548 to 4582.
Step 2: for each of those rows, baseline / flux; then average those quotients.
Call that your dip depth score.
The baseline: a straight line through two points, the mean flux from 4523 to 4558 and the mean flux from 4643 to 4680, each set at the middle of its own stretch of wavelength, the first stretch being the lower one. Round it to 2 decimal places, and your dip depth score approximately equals 0.95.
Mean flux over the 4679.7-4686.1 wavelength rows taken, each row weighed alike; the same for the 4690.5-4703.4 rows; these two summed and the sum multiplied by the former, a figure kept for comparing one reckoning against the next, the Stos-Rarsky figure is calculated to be 425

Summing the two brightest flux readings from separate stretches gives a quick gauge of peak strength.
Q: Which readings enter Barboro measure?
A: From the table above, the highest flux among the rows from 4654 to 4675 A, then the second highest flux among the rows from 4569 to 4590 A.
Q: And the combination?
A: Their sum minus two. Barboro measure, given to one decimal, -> 28.5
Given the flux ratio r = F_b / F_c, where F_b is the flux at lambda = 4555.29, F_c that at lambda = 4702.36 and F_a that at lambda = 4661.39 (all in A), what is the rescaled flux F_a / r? 14.8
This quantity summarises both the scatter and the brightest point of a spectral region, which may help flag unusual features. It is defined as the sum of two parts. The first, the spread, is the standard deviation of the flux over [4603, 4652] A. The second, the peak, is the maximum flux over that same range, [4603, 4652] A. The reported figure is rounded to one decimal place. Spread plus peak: 15.5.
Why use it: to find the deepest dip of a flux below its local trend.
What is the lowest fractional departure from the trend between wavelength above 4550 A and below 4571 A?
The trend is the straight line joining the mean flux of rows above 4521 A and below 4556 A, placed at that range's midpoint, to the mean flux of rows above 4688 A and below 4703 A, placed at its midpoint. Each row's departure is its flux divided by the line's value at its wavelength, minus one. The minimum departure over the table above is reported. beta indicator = 0.02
